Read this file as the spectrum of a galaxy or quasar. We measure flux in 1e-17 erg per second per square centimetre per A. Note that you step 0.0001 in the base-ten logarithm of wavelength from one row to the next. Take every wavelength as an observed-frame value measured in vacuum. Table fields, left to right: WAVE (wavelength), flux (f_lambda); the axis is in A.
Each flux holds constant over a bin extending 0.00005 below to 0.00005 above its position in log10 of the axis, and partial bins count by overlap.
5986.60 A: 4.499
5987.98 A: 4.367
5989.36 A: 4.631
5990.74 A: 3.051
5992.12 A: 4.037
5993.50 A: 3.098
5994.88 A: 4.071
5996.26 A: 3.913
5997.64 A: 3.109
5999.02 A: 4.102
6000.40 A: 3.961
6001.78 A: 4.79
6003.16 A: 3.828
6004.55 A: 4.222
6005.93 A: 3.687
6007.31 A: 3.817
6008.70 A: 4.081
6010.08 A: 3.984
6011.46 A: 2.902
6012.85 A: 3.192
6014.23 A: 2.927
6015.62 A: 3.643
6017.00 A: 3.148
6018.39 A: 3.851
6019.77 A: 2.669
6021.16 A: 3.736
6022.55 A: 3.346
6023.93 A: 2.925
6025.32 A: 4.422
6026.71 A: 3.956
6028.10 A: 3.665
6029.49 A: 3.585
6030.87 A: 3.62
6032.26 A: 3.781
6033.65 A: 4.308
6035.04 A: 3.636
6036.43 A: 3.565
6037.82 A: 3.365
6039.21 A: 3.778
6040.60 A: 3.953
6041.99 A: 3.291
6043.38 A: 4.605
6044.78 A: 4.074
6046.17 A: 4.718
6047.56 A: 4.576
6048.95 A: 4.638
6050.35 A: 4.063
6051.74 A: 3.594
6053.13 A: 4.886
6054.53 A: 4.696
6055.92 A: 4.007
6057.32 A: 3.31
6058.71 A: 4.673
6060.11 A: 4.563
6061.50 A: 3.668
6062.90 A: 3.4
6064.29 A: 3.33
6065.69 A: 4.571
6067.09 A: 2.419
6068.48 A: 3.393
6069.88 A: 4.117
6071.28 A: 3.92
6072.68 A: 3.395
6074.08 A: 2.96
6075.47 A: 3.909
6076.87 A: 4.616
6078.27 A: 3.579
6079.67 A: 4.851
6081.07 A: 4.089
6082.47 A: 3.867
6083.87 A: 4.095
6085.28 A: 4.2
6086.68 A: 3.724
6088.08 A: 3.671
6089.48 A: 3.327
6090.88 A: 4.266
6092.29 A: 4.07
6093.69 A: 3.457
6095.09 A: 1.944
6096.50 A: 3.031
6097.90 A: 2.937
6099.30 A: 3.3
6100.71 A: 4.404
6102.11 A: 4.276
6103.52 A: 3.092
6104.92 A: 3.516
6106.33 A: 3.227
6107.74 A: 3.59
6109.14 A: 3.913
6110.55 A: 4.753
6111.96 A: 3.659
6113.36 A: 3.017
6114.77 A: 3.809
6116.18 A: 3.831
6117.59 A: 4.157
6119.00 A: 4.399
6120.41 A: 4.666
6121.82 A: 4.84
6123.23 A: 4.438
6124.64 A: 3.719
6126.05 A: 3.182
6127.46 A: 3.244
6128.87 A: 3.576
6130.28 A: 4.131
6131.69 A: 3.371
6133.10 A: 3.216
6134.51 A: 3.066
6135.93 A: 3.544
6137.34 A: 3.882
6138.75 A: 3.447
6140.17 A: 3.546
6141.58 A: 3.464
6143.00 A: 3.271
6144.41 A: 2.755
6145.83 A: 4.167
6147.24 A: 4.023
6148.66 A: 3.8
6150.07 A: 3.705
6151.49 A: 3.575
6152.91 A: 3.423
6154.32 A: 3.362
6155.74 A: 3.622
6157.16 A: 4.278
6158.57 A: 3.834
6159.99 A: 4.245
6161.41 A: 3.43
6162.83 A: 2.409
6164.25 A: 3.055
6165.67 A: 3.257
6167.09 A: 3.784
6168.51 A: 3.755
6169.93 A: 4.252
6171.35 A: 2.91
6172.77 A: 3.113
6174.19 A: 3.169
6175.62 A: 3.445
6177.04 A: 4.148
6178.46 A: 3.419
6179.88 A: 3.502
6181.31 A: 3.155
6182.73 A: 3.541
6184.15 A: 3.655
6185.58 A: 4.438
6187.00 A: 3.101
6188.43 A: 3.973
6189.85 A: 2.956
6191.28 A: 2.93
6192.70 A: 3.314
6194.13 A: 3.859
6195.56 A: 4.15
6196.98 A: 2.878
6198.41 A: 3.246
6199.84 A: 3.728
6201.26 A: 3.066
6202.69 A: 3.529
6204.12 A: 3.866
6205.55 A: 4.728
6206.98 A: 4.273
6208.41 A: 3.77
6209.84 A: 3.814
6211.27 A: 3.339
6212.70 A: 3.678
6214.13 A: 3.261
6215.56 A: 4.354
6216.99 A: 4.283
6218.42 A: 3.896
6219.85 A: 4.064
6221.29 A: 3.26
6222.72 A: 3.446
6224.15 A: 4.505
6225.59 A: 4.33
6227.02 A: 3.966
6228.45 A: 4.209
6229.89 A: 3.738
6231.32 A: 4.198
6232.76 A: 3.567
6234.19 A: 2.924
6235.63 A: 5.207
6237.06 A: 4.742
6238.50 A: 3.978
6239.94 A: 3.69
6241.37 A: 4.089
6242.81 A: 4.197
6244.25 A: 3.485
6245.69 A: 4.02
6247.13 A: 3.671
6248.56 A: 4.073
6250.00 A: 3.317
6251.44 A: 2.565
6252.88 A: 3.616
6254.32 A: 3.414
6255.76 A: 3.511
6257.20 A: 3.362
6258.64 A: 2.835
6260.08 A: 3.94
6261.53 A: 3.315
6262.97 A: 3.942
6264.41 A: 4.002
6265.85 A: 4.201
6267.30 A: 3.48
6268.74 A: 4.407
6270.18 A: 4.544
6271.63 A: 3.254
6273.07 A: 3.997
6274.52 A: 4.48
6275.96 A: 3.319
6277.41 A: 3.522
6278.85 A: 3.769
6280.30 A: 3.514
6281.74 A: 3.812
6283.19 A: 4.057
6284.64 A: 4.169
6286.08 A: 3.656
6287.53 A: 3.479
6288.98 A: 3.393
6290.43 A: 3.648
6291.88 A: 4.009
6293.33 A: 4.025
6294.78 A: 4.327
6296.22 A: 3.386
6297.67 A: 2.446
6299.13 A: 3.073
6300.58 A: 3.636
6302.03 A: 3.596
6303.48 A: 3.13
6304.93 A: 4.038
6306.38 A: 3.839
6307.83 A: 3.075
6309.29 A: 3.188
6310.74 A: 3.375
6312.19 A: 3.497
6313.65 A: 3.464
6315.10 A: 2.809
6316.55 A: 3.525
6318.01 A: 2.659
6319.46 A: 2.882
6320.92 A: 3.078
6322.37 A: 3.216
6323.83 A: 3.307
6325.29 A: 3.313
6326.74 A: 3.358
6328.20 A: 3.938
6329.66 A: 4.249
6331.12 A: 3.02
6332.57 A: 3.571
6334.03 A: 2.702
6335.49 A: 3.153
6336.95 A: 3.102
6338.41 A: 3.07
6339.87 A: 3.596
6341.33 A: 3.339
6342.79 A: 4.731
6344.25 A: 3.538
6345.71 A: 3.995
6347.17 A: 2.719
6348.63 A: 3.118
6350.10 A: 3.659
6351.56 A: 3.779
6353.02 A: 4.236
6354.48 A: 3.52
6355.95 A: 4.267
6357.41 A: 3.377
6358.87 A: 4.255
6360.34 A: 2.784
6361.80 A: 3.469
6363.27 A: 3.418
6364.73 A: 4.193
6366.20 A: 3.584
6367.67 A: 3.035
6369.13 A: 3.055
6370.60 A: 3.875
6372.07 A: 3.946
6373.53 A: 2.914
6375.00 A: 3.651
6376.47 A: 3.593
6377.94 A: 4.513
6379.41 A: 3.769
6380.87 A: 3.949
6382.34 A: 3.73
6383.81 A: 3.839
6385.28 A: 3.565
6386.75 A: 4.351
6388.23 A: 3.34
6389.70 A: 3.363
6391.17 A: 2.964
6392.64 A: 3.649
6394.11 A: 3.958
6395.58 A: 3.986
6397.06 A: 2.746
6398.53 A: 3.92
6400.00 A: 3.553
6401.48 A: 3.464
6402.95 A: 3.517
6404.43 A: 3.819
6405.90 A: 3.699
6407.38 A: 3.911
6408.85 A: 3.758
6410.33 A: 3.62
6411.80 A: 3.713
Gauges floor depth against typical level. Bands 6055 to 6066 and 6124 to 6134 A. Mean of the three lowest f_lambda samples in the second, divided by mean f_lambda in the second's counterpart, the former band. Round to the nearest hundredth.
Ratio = 0.82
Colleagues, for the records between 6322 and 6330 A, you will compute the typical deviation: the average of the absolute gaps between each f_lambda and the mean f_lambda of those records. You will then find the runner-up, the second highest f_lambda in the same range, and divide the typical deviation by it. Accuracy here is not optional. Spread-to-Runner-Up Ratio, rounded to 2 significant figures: 0.090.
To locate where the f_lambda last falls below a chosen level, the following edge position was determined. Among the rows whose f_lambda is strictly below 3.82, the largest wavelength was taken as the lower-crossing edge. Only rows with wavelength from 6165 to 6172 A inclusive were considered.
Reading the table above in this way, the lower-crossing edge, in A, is 6171.35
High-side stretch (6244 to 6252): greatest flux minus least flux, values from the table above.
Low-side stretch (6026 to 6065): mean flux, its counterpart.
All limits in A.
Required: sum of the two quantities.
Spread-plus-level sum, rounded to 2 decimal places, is 5.48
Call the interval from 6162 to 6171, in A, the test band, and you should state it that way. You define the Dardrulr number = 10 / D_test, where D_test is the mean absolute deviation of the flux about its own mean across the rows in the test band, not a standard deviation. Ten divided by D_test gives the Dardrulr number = 20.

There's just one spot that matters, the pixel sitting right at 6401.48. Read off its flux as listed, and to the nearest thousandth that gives 3.464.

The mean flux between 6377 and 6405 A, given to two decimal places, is 3.68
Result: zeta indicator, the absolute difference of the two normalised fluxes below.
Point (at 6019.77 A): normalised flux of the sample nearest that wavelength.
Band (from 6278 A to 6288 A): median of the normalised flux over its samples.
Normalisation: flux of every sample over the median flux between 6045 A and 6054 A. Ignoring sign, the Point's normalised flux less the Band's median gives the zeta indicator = 0.24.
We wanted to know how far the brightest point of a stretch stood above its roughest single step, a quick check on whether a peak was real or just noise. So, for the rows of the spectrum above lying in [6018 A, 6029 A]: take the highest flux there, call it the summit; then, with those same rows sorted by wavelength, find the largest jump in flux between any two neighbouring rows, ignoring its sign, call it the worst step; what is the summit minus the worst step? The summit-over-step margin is 2.9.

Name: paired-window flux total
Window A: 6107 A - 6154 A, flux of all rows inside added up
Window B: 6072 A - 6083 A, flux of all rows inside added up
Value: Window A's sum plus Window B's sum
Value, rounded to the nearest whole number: 154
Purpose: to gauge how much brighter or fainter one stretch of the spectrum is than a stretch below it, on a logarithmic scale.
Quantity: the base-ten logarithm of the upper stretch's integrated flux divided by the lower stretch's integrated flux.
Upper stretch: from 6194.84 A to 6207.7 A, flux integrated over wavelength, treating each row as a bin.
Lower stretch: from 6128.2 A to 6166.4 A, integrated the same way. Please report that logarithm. -0.5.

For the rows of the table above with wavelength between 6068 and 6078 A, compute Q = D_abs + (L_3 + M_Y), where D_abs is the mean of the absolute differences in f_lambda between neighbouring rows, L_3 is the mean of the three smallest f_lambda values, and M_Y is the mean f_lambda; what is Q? 7.60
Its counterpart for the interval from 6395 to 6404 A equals 7.36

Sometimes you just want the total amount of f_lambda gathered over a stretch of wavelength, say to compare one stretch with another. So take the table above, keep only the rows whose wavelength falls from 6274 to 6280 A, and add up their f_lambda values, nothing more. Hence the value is 15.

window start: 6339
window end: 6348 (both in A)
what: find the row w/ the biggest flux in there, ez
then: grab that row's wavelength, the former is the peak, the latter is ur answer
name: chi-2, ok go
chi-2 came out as 6342.79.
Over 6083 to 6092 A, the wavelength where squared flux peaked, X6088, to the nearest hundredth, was 6090.88 A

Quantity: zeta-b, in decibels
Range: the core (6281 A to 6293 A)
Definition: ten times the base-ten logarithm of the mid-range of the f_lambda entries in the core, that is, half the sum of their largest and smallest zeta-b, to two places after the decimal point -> 5.78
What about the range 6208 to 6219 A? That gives 5.81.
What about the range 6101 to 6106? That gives 5.66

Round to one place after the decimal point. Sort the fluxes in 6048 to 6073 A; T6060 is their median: 4.0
